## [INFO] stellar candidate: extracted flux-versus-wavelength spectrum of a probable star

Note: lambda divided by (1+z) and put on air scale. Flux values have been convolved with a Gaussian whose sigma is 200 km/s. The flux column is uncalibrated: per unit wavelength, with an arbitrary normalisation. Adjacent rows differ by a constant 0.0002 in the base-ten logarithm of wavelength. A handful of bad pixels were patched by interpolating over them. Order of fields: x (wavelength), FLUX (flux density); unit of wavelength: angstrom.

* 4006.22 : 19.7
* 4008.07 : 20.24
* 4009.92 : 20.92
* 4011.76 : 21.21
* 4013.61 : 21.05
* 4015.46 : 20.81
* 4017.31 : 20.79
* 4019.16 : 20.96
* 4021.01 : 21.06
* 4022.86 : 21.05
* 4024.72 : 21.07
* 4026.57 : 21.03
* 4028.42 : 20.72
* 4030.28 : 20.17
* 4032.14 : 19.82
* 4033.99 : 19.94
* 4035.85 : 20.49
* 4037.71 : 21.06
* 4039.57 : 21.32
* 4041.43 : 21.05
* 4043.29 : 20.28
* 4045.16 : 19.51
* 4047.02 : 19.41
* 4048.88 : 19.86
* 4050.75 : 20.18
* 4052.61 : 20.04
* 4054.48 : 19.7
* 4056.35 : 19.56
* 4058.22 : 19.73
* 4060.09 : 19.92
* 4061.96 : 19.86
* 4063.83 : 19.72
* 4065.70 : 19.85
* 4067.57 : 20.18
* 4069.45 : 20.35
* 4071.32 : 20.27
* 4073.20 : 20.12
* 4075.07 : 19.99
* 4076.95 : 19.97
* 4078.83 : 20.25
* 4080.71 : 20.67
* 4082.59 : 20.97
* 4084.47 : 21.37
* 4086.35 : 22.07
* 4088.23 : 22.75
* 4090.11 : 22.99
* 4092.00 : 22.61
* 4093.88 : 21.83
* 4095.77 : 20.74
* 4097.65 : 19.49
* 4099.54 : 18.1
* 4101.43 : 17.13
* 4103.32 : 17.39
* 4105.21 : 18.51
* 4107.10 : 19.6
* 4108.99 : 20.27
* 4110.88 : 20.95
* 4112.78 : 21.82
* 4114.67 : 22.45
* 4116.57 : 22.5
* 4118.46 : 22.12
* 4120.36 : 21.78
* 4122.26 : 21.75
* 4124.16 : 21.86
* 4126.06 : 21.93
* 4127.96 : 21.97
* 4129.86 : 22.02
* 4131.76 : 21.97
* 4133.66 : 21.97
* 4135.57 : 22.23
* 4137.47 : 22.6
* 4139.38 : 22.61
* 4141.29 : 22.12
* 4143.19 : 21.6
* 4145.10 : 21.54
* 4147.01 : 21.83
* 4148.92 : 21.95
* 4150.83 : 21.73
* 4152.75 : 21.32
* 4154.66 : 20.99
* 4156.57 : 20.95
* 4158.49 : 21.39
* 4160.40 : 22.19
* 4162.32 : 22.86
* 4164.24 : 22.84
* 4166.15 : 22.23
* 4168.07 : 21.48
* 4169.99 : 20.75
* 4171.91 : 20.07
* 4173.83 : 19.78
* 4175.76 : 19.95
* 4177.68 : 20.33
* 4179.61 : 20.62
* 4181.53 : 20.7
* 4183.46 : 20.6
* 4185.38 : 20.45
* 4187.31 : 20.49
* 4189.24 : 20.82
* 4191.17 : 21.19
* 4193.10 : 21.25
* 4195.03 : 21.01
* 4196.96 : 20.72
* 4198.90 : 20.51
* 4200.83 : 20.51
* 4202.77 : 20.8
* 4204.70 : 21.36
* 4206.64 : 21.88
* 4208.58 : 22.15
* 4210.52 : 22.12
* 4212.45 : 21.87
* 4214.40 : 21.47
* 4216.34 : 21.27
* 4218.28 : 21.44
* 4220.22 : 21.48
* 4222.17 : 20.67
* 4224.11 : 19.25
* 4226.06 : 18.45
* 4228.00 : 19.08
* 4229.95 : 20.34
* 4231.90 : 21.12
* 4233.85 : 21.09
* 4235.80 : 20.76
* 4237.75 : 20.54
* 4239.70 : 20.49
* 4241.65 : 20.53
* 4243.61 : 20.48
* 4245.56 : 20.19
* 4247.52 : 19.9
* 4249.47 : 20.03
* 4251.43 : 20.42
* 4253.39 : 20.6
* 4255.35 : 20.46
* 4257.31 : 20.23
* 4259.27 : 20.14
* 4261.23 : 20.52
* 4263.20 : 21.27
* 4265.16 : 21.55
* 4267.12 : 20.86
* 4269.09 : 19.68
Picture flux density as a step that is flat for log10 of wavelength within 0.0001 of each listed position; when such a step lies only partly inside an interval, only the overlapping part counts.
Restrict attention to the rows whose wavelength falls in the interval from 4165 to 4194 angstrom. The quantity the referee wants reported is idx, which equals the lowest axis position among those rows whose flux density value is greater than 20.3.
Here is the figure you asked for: 4166.15 angstrom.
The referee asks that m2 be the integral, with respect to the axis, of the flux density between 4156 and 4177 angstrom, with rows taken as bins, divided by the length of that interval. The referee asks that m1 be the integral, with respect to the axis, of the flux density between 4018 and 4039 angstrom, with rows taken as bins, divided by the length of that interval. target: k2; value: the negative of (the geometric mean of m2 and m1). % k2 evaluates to -21.0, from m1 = 20.7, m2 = 21.3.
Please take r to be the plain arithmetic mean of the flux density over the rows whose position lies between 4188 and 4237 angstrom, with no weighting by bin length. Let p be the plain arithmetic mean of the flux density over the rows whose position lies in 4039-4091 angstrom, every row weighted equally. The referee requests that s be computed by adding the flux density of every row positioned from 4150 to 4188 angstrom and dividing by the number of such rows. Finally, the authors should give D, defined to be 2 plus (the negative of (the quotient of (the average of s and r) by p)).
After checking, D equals 0.97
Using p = 20.4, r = 20.9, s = 21.1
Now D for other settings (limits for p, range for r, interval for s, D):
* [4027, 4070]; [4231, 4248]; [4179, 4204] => 0.97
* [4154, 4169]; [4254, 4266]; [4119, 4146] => 1.02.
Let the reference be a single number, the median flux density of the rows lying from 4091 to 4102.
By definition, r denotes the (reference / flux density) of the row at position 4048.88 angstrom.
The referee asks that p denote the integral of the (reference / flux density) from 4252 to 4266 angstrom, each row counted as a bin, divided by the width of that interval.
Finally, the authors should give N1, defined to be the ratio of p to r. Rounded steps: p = 0.97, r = 1.01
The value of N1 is 0.96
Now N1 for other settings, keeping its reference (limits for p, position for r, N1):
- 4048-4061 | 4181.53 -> 1.04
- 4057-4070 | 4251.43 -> 1.02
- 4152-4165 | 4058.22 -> 0.91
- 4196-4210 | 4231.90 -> 1.00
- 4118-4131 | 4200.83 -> 0.94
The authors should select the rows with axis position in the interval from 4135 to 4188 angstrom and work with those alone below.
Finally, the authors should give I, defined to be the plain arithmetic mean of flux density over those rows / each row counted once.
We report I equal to 21.4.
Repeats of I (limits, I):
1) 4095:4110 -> 18.9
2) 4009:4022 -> 21.0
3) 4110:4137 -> 22.0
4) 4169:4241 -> 20.7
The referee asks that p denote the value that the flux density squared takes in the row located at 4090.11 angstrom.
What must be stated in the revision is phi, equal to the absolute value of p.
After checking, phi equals 529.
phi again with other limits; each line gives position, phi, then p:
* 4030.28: 407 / 407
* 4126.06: 481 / 481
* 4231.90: 446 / 446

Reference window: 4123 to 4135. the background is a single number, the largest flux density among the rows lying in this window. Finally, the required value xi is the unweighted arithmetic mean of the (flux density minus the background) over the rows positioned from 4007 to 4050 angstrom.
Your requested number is -1.42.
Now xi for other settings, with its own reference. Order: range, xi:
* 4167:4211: -1.17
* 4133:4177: -0.41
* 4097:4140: -1.02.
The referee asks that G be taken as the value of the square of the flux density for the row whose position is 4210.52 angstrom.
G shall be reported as 489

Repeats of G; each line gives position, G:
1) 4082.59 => 440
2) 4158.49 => 458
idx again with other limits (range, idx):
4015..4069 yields 4015.46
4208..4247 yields 4208.58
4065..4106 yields 4069.45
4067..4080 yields 4069.45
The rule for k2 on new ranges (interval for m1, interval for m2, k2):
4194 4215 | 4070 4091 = -21.2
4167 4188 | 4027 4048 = -20.4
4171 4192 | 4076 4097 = -20.9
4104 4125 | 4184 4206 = -21.0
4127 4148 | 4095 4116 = -20.9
